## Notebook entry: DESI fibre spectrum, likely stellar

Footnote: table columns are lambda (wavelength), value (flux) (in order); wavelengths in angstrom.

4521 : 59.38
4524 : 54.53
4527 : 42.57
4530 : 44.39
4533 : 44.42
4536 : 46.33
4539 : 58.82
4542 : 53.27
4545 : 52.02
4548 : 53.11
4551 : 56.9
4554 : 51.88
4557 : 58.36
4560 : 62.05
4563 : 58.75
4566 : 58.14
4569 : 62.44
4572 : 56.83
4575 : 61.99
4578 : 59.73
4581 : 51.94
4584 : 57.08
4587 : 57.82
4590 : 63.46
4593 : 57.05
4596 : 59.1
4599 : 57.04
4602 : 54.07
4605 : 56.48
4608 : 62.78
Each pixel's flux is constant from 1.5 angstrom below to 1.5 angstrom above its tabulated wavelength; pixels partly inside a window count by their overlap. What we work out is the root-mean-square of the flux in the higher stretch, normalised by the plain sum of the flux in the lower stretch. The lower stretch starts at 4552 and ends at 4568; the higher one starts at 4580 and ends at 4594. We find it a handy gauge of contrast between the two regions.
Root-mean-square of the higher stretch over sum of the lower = 0.199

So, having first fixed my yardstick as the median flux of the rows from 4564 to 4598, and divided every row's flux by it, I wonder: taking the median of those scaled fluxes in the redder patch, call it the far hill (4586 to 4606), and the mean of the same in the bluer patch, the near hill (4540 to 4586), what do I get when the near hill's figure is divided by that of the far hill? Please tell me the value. 1.00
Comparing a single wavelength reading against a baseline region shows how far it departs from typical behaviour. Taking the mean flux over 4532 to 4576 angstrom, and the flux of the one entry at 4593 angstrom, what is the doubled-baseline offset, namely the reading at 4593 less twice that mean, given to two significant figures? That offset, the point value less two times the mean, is -54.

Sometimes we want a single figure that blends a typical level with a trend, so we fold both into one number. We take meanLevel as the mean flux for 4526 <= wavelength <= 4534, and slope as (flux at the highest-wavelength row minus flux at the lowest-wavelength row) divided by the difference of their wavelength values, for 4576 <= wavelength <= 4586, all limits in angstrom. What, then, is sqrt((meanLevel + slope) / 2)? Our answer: 4.66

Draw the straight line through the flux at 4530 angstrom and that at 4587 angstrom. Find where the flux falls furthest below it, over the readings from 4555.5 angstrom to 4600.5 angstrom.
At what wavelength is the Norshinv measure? 4581 angstrom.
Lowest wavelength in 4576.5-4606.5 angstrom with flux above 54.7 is 4578 angstrom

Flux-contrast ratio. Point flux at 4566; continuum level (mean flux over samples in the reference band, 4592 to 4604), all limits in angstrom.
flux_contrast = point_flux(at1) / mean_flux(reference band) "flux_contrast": 1.02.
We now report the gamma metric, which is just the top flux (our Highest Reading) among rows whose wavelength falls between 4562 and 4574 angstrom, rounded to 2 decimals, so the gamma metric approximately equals 62.44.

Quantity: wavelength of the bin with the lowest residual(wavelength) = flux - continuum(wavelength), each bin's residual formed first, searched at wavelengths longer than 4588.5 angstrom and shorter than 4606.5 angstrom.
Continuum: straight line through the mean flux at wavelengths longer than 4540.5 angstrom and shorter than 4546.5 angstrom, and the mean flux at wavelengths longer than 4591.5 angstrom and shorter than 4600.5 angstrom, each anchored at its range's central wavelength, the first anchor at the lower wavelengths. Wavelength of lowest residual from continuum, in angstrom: 4602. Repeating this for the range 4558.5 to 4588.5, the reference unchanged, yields 4581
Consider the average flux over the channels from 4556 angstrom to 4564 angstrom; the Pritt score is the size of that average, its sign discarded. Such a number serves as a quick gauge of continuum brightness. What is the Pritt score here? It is 60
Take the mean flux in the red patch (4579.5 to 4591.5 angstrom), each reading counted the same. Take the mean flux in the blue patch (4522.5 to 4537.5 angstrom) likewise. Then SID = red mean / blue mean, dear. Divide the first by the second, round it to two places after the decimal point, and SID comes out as 1.24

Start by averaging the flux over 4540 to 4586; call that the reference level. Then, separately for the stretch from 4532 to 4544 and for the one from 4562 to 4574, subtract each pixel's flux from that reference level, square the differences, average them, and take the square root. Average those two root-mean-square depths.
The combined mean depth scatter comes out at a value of 5.7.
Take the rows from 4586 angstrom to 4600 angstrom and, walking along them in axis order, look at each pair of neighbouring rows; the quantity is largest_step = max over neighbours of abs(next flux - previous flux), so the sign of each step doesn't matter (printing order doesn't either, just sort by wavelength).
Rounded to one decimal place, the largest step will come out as 6.4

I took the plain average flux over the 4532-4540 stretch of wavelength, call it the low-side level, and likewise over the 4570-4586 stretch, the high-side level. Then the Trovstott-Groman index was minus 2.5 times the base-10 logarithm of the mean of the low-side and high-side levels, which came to -4.32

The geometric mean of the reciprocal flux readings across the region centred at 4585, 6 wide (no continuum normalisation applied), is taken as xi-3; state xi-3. 0.0174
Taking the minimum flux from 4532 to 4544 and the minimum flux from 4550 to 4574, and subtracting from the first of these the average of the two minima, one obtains -3.7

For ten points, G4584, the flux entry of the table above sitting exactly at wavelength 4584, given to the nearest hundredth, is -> 57.08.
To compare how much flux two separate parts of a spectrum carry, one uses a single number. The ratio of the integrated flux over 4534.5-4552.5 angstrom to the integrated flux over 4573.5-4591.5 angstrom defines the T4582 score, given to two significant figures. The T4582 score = 0.91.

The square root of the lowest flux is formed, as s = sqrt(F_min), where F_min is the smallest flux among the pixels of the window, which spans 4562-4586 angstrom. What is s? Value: 7.21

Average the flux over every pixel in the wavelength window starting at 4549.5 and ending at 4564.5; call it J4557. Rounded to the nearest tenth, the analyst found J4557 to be 57.6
